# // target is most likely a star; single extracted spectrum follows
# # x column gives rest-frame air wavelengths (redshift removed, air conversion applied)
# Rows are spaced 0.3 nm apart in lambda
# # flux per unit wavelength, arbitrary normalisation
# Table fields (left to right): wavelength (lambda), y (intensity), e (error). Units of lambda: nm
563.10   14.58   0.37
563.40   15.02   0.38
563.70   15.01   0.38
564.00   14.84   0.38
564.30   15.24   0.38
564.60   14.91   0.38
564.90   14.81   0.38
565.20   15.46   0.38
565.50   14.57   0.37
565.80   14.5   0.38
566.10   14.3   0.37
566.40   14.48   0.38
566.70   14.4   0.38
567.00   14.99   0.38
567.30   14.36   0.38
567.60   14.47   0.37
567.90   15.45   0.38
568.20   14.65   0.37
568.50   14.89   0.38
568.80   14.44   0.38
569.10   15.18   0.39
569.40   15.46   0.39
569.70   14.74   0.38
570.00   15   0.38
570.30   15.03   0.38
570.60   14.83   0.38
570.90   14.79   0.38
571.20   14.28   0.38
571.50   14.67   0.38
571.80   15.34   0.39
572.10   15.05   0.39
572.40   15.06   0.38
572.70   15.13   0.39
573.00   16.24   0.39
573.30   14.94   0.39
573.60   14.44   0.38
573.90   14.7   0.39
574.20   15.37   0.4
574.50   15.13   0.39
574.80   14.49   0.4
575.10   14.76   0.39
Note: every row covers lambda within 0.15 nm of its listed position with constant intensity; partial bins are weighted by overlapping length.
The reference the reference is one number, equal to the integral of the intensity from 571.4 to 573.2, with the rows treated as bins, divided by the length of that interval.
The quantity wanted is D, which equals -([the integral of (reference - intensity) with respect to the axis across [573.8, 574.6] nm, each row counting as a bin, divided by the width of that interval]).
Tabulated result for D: -0.17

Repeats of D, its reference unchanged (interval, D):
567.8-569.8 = -0.29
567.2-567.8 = -0.75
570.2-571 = -0.38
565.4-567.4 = -0.74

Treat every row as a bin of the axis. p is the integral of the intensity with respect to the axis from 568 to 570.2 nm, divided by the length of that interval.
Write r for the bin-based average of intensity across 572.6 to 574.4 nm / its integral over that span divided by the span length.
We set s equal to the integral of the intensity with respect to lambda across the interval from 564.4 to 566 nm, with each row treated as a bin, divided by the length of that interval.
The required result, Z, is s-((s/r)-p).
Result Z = 28.8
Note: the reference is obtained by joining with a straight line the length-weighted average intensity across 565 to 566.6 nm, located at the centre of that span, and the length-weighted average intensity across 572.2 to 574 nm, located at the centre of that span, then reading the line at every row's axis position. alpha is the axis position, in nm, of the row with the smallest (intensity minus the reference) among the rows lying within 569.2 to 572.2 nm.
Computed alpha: 571.20 nm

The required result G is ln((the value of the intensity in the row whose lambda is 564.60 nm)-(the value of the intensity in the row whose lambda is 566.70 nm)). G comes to -0.67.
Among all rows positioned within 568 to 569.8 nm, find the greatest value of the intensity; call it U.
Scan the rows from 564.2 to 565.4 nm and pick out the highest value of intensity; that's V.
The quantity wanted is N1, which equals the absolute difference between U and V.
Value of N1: 0.00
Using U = 15.46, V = 15.46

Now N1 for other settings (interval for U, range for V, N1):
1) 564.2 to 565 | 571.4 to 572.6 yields 0.10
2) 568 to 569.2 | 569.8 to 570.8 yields 0.15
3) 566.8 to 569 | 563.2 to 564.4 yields 0.21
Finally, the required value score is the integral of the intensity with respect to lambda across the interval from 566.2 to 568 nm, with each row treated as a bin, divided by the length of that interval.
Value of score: 14.66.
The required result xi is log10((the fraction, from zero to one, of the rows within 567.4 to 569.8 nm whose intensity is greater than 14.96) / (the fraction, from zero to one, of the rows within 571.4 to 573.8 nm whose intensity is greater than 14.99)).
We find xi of -0.22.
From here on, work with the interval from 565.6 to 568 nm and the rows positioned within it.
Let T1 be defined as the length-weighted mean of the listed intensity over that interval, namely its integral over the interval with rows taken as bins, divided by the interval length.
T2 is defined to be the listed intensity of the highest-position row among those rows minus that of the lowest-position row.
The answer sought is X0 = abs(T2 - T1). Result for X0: 13.7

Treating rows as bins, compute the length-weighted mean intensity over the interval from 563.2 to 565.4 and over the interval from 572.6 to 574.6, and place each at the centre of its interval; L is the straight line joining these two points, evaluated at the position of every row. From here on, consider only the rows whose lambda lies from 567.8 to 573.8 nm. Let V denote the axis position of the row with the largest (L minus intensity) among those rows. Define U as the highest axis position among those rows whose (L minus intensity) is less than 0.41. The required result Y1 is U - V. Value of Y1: 2.10 nm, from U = 573.30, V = 571.20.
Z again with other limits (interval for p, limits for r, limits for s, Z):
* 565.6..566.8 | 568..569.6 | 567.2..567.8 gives 28.0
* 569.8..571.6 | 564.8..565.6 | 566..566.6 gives 28.2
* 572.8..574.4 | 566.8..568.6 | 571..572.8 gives 29.0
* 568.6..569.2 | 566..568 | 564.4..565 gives 28.7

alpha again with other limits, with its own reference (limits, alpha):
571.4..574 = 573.60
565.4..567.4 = 567.30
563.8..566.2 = 566.10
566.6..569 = 568.80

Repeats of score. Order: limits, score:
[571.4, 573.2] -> 15.26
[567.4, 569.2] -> 14.82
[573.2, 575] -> 14.84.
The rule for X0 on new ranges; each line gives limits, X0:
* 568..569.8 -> 14.8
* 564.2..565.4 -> 14.9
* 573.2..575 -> 15.3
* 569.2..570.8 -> 15.6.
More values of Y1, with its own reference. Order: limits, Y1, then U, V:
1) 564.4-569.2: 3.00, 569.10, 566.10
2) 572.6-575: 0.90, 574.50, 573.60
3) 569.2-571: 1.20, 570.90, 569.70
